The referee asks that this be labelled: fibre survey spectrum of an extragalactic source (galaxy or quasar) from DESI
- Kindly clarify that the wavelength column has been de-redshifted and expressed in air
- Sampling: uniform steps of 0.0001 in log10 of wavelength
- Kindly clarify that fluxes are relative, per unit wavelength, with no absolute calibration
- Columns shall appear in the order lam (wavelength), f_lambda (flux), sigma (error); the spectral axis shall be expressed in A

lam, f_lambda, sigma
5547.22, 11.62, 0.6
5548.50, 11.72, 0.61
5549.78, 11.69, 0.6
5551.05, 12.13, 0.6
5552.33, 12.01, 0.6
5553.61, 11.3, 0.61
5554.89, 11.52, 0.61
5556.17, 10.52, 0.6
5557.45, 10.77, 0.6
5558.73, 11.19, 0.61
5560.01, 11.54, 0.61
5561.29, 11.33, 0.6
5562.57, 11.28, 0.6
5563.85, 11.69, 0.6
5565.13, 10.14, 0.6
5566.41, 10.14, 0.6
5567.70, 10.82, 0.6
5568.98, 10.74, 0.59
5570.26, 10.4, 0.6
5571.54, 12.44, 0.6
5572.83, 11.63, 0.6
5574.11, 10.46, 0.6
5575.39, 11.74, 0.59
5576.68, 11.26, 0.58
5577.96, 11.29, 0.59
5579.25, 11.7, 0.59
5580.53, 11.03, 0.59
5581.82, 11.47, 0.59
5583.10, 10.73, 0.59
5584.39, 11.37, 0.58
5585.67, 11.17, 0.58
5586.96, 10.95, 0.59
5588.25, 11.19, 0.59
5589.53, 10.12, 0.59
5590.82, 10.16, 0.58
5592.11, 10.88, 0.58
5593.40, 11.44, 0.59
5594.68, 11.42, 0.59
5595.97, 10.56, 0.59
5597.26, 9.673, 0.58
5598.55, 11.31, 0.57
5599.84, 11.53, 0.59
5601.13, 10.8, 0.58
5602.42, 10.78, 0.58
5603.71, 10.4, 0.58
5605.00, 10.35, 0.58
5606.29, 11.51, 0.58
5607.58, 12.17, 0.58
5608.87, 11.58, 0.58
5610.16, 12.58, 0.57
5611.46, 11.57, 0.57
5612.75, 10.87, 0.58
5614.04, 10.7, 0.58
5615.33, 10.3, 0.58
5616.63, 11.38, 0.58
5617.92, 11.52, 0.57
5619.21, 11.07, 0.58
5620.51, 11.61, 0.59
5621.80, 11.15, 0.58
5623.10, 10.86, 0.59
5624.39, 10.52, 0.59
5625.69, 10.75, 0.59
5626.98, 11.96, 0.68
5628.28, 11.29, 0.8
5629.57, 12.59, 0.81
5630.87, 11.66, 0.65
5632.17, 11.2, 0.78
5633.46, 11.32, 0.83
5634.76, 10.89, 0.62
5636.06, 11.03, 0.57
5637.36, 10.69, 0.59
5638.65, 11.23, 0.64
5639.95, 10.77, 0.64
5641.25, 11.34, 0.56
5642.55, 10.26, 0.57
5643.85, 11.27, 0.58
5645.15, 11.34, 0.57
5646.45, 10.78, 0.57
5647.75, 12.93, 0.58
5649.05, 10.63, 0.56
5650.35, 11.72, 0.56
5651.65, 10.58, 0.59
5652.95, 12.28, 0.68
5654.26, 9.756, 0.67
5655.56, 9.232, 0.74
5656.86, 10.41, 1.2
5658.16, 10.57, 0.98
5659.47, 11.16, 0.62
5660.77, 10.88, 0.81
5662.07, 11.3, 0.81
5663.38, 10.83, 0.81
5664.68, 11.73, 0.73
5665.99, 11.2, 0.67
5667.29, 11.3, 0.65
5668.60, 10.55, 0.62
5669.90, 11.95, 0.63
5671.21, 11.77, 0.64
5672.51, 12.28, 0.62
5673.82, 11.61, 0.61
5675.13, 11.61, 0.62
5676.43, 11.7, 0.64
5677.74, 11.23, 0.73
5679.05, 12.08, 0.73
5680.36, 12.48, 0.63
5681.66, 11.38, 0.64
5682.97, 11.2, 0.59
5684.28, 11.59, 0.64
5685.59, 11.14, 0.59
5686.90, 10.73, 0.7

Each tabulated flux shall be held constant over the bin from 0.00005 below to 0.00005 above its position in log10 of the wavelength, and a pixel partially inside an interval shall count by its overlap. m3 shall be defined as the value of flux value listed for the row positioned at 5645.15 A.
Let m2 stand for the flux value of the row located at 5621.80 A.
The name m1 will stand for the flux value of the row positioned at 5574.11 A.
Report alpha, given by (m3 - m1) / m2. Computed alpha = 0.08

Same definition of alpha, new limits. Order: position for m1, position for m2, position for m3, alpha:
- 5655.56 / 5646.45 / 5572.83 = 0.22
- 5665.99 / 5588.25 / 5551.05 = 0.08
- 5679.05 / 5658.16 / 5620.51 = -0.04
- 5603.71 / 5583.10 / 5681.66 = 0.09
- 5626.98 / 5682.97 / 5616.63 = -0.05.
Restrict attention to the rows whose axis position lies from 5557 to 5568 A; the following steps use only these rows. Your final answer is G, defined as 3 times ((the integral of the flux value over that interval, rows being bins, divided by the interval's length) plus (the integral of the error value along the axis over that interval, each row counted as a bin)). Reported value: 53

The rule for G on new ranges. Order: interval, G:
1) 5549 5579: 88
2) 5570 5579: 50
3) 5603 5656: 132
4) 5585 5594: 48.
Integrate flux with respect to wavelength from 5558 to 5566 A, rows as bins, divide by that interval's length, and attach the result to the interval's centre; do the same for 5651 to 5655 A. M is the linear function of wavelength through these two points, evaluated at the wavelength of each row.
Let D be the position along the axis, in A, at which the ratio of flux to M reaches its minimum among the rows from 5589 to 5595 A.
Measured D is 5589.53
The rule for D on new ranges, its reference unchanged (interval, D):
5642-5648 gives 5642.55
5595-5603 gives 5597.26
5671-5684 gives 5682.97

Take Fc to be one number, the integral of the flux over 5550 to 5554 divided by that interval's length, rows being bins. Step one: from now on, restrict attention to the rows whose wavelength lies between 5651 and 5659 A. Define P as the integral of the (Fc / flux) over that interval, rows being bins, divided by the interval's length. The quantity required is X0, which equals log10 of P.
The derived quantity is 0.056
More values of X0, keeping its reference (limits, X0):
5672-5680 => 0.003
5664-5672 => 0.017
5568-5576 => 0.026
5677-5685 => 0.008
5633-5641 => 0.032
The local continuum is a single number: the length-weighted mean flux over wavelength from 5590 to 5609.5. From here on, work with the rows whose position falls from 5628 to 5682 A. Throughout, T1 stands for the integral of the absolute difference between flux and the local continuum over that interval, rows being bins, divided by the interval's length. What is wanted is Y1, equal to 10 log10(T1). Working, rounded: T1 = 0.615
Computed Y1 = -2.1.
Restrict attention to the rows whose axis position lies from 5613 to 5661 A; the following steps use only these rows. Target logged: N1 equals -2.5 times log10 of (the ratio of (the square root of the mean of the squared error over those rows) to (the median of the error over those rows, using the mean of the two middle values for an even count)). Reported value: -0.137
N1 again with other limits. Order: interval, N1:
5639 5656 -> -0.051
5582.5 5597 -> 0.007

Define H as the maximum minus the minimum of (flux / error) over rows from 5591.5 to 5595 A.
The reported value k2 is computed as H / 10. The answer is 0.06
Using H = 0.6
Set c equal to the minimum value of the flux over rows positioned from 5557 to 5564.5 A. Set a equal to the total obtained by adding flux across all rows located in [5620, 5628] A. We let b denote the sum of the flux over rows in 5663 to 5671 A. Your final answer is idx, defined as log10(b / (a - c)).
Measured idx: 0.1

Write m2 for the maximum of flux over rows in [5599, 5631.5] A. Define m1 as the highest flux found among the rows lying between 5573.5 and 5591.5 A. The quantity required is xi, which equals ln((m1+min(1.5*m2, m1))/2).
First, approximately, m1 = 11.74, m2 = 12.59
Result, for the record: 2.46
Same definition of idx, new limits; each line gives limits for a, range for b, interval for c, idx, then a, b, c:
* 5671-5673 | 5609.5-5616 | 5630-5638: 0.6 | 24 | 56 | 10.69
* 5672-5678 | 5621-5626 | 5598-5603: 0.0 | 58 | 43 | 10.78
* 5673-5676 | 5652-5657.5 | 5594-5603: 0.5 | 23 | 42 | 9.673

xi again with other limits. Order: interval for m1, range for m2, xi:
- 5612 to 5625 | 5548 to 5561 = 2.45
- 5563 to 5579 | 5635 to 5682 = 2.52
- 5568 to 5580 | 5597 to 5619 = 2.52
